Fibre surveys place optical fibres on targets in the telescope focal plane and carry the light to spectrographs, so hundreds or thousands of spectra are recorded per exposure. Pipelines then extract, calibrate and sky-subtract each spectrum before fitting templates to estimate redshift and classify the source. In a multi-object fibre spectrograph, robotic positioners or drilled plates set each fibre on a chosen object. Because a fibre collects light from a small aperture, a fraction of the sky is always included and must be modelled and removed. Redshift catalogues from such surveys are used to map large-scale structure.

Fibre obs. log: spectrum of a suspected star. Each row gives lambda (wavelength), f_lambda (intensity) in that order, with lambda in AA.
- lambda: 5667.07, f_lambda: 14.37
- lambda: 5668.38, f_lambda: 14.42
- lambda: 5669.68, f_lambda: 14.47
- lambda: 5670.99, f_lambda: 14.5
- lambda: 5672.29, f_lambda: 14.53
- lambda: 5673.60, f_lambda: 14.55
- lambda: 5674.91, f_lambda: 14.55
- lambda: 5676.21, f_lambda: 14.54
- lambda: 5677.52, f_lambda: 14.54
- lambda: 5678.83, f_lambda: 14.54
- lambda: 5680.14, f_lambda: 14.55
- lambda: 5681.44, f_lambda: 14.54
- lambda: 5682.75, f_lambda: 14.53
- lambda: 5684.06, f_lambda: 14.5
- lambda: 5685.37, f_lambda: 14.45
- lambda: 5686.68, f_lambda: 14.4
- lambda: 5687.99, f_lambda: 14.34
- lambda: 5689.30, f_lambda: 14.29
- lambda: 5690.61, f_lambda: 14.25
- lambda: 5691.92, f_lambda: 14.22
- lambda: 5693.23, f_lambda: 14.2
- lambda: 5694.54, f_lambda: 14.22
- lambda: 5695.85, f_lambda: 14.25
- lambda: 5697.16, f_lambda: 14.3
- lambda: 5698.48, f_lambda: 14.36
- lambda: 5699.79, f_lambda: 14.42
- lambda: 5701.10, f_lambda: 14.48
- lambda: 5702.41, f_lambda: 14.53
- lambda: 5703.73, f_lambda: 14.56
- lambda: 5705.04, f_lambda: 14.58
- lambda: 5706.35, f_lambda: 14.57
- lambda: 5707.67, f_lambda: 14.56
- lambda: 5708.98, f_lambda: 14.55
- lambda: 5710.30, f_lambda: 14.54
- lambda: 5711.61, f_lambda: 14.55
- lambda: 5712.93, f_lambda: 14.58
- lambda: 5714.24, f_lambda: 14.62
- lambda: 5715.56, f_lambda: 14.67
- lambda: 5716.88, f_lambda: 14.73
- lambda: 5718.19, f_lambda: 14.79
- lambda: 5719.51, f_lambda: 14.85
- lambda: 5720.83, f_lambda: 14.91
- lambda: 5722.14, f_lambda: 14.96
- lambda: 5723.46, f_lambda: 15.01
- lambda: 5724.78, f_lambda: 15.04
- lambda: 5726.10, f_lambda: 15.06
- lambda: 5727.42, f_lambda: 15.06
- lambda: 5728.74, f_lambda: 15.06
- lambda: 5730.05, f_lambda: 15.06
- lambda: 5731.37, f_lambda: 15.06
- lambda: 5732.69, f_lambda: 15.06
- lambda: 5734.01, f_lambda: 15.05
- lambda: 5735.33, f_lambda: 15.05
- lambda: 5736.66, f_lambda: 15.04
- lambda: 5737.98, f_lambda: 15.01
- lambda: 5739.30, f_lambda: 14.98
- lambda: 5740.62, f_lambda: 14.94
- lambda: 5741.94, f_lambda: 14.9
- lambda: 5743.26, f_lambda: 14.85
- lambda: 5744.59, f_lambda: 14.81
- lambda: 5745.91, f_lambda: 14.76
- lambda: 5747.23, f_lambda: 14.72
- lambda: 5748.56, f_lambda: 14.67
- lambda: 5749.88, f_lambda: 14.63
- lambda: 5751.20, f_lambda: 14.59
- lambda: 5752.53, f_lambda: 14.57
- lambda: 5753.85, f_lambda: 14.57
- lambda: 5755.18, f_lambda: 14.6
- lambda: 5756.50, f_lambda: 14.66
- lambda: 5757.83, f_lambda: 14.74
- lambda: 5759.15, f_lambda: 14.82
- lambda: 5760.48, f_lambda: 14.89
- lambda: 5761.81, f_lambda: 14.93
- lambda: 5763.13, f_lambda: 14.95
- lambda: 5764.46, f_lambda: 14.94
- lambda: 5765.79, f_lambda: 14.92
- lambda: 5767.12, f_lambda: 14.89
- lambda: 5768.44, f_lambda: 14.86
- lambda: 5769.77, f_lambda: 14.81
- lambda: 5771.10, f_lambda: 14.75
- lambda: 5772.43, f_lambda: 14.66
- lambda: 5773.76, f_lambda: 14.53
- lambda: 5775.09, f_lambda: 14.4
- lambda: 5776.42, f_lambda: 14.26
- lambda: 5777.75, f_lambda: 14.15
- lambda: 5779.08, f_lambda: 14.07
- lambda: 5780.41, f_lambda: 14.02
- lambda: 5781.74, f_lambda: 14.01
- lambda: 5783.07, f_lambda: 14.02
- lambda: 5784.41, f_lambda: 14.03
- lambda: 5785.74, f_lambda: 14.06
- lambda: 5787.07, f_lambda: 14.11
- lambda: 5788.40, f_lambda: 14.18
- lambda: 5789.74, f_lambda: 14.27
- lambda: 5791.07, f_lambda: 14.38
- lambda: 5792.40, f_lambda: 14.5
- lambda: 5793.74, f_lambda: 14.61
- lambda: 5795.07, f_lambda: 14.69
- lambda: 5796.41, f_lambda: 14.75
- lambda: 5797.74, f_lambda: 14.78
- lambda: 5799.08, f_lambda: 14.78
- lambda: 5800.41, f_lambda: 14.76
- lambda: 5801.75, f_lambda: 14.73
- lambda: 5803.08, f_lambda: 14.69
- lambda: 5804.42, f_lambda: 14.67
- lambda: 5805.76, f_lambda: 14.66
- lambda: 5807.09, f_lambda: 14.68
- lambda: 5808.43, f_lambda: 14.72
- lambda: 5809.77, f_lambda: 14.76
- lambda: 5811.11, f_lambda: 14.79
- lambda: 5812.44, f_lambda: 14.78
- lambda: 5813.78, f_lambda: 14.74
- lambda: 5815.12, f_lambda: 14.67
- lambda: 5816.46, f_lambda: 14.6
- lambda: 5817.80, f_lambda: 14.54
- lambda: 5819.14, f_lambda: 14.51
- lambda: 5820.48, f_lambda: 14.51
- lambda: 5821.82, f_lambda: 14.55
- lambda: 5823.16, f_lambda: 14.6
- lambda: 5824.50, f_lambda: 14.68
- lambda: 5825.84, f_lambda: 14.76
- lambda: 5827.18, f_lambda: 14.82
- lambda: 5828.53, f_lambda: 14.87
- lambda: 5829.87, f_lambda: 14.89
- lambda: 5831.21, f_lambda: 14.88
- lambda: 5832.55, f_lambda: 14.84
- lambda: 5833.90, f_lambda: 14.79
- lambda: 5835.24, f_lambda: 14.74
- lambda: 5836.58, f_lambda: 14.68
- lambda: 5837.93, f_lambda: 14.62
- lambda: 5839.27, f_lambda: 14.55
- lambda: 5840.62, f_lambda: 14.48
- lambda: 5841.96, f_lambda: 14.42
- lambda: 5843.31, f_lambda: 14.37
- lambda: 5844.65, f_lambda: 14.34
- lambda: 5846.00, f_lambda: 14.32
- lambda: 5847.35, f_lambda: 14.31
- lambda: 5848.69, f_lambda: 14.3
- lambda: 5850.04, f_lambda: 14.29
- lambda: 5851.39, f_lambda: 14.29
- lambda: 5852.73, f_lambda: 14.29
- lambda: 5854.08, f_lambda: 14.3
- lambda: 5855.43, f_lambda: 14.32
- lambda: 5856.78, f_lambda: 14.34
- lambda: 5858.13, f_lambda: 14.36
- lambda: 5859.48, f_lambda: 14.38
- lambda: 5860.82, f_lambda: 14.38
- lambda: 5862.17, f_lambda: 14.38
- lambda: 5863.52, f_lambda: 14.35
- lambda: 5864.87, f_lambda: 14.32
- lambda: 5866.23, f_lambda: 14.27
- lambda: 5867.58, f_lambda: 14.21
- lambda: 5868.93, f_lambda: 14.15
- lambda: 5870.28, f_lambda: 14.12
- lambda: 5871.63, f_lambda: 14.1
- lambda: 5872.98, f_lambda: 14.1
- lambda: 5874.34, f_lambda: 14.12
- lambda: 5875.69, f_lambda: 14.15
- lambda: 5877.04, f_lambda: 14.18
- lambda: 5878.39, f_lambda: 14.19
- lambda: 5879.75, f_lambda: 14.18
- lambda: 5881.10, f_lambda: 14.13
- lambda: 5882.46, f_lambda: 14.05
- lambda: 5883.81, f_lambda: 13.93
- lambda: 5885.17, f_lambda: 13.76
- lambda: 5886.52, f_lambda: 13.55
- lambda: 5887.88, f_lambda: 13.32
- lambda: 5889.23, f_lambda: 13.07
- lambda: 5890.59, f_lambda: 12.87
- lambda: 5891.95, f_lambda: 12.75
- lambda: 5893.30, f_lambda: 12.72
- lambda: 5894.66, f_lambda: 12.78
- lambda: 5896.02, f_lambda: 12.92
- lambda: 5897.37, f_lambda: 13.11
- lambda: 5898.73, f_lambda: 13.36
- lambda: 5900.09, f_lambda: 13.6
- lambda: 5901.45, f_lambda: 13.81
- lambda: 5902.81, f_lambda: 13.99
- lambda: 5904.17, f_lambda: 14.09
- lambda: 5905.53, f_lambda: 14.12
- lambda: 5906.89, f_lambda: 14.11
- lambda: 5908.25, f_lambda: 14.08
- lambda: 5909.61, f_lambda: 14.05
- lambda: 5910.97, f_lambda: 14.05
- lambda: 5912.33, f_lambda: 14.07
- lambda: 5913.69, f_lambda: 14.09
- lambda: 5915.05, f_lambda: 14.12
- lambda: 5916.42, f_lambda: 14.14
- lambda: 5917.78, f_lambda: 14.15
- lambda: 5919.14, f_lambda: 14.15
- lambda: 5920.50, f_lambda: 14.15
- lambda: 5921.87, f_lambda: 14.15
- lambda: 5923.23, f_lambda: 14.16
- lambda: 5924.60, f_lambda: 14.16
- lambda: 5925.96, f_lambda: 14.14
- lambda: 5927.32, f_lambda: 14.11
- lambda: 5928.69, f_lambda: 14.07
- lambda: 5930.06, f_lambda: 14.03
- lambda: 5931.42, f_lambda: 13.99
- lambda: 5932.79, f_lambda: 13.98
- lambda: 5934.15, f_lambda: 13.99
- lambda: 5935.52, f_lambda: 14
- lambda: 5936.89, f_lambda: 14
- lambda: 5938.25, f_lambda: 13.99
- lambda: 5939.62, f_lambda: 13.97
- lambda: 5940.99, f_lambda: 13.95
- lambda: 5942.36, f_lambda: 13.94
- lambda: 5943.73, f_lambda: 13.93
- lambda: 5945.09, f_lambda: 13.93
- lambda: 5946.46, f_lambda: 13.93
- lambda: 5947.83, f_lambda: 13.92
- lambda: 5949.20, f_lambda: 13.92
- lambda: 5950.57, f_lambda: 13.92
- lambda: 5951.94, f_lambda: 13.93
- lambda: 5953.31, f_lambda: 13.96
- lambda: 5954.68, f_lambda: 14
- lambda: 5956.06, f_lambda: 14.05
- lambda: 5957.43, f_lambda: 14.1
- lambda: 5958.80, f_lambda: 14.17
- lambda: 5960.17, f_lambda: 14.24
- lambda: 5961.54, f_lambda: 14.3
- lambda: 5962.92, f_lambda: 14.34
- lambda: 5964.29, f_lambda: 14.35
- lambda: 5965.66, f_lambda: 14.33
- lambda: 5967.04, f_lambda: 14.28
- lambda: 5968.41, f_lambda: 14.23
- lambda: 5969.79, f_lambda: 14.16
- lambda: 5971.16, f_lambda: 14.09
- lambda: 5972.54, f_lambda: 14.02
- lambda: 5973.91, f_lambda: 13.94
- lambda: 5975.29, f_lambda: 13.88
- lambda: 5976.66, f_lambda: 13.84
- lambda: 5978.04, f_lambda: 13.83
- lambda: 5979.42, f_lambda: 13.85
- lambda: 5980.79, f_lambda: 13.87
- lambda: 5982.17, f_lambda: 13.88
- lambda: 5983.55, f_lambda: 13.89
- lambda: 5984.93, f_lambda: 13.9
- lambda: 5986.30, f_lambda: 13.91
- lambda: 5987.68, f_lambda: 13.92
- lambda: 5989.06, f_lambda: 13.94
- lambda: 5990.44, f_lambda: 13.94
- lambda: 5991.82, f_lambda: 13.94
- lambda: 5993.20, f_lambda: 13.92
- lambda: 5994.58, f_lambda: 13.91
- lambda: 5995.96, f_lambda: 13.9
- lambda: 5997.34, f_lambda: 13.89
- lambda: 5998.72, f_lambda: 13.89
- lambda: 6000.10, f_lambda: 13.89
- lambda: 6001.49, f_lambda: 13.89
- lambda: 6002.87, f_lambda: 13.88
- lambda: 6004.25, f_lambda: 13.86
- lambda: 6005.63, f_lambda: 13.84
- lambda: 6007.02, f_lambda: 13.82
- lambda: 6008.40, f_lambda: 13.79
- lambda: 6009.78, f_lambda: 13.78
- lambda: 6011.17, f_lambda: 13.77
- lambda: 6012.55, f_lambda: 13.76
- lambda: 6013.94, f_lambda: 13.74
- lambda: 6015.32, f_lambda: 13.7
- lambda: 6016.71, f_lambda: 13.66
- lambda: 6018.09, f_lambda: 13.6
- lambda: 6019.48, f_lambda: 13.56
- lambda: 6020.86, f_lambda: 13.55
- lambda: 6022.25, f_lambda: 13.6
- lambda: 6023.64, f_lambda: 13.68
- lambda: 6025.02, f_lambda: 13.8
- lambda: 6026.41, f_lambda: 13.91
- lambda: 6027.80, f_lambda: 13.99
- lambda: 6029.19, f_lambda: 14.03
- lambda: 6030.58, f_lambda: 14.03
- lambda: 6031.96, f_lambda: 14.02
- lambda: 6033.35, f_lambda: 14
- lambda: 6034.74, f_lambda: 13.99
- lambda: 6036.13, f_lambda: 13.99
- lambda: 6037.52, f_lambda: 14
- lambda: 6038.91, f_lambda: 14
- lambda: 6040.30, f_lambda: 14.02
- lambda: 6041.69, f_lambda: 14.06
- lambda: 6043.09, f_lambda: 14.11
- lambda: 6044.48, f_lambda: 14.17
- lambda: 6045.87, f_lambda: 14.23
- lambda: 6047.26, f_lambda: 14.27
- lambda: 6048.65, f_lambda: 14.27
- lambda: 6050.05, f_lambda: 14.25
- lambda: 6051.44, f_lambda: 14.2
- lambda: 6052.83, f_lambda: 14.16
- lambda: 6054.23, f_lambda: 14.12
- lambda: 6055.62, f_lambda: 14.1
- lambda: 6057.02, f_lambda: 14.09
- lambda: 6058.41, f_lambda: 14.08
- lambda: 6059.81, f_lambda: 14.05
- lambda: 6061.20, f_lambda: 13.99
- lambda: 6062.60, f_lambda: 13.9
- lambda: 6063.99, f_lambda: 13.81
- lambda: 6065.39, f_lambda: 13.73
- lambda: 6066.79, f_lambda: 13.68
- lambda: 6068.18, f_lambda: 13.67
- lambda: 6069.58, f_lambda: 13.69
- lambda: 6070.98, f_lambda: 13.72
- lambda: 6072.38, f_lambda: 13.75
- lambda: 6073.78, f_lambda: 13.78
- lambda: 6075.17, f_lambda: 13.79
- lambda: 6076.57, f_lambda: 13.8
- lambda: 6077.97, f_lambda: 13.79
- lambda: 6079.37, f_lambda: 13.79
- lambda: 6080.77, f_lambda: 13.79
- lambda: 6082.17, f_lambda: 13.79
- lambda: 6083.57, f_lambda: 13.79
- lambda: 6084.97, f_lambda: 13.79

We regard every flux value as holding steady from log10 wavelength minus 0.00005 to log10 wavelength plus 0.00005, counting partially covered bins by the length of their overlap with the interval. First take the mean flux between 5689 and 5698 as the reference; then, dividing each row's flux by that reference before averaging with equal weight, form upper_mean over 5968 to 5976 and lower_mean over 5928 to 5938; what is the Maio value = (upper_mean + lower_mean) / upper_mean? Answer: 1.997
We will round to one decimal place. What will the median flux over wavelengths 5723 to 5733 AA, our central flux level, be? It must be 15.1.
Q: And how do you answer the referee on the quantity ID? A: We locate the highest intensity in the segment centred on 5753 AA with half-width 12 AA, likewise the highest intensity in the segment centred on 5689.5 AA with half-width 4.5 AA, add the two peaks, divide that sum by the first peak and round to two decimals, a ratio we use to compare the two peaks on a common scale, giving 1.97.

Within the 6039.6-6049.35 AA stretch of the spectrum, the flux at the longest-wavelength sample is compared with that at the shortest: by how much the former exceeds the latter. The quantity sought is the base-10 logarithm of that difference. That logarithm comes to -0.60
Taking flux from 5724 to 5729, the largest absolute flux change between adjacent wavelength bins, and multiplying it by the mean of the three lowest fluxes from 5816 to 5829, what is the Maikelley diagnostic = 0.29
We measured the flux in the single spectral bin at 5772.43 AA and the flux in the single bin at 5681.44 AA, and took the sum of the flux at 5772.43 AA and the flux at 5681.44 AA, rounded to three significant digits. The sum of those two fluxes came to 29.2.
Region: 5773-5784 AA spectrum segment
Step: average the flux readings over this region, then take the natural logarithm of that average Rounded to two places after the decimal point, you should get 2.65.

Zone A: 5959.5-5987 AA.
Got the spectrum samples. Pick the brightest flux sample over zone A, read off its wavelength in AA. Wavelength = 5964.29 AA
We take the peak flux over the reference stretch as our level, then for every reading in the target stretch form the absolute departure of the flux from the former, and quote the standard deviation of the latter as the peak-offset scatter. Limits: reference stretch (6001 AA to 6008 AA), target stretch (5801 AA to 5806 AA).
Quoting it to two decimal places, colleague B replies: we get 0.03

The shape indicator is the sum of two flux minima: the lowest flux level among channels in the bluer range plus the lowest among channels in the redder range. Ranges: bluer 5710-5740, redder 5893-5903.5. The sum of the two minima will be 27.3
